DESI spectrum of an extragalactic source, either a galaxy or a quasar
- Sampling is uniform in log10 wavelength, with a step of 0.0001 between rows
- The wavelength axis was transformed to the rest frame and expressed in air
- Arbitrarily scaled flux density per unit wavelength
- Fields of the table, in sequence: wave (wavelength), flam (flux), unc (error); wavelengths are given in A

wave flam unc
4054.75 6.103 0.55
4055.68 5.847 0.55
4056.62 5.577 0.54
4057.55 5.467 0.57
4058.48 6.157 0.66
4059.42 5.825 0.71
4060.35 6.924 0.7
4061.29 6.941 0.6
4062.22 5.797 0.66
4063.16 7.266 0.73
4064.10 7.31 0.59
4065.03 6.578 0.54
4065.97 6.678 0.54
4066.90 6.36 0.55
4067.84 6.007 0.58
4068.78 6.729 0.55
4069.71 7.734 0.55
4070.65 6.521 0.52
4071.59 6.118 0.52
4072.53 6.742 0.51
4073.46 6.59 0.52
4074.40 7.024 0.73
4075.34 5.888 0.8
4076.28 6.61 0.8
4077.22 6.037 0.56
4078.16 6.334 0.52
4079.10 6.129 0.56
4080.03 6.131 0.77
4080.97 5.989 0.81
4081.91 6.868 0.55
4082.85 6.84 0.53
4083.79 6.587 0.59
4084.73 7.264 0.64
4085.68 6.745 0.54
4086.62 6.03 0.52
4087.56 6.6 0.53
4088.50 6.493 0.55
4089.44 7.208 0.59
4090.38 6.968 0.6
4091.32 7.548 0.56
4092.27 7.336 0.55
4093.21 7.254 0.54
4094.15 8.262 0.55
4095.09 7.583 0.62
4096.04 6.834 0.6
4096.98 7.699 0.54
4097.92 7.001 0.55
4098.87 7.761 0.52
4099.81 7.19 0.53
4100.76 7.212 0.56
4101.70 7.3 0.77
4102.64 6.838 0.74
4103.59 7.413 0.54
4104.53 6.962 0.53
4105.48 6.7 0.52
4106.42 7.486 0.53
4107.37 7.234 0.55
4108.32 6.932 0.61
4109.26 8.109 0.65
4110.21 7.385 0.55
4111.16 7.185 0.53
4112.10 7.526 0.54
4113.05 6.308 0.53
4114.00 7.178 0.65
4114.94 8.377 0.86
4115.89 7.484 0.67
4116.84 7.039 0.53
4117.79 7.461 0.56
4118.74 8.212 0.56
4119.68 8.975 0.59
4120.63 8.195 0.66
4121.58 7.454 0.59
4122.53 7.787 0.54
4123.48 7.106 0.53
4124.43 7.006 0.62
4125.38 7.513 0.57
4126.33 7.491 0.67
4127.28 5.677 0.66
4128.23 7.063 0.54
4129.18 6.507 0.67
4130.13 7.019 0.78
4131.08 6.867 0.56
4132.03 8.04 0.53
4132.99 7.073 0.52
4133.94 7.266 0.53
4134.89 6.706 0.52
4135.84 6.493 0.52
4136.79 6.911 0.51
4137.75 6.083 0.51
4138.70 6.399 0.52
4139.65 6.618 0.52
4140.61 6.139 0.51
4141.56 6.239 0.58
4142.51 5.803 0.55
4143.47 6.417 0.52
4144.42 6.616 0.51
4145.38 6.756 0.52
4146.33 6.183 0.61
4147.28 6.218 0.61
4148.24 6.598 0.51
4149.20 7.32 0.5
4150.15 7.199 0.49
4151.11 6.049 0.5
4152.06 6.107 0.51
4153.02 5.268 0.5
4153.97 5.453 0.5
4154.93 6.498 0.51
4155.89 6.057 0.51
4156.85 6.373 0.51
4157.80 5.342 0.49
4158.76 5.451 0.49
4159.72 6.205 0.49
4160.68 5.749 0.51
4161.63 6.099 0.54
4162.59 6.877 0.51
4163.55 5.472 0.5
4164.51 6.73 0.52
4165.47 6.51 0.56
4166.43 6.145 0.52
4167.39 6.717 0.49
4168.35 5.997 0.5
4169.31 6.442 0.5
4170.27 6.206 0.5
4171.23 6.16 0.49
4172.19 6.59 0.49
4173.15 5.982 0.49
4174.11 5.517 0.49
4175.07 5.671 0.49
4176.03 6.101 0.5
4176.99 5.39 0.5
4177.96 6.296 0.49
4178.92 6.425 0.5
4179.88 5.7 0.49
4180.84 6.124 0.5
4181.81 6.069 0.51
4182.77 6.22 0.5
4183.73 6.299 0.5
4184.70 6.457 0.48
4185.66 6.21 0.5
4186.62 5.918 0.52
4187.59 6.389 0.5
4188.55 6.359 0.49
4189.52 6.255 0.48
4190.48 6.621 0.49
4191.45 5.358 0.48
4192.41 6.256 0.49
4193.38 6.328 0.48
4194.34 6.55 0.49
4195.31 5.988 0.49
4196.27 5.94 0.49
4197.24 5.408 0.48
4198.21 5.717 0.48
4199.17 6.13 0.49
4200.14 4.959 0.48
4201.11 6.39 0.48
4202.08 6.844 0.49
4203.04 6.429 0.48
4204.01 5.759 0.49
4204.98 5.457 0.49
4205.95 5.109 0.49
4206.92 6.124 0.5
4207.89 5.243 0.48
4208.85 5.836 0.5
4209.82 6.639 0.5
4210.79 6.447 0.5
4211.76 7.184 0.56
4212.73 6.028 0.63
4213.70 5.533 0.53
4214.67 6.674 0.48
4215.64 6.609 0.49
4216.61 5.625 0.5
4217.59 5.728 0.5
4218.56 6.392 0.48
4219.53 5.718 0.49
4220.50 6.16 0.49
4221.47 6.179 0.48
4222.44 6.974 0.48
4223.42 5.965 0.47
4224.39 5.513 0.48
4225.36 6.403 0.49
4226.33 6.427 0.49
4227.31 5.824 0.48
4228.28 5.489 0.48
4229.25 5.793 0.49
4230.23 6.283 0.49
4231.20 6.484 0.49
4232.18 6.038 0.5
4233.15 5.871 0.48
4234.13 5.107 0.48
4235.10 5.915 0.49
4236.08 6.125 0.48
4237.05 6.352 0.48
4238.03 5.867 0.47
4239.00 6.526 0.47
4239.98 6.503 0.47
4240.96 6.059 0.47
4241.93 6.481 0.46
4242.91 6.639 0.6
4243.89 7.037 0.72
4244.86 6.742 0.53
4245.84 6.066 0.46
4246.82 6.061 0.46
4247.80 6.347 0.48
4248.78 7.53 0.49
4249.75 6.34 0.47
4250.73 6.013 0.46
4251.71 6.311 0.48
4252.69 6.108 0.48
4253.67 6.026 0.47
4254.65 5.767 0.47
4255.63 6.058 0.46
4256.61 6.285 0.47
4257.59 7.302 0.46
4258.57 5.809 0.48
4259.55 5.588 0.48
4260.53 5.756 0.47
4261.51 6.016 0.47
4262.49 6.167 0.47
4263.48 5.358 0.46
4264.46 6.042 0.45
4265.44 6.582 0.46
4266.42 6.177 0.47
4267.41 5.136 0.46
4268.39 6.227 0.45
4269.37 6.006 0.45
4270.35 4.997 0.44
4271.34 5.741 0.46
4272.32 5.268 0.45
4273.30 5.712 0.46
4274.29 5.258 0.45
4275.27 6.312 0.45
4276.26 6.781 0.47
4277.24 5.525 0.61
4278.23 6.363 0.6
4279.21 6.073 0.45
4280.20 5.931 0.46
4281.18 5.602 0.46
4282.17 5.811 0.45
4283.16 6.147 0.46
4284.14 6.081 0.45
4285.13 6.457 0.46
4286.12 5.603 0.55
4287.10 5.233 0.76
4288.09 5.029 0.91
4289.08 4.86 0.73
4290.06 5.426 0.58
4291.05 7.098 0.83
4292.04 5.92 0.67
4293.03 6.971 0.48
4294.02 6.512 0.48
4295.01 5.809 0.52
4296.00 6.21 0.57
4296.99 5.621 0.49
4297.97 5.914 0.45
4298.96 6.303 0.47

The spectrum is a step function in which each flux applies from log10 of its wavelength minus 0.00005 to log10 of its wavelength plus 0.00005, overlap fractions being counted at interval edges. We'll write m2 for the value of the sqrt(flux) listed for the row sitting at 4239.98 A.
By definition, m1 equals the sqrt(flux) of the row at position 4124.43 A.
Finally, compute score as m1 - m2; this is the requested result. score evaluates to 0.1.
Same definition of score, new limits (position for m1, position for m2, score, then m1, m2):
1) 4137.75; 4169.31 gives -0.1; 2.47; 2.54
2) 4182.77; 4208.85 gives 0.1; 2.49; 2.42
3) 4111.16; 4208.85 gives 0.3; 2.68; 2.42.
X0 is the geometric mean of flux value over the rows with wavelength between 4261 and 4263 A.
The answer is 6.1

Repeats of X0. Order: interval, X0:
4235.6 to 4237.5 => 6.2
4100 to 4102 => 7.3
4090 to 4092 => 7.3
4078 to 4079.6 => 6.2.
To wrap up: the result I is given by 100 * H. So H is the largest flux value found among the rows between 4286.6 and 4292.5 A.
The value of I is 710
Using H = 7.098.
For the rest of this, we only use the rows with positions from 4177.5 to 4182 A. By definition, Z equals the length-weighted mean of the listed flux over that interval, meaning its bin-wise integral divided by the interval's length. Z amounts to 6.1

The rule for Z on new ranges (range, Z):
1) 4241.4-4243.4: 6.6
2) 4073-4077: 6.5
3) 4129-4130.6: 6.8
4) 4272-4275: 5.5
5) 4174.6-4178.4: 5.9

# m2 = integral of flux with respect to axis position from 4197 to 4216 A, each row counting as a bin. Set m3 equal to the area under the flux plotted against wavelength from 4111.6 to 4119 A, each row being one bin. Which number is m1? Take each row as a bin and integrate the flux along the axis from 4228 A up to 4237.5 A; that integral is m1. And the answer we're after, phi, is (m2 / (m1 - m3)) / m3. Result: 1.28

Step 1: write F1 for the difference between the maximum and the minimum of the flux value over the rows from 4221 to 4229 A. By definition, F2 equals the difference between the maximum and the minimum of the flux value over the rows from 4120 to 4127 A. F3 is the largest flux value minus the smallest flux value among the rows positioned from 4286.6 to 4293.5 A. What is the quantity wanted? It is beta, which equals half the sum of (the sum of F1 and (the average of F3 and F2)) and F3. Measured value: 2.7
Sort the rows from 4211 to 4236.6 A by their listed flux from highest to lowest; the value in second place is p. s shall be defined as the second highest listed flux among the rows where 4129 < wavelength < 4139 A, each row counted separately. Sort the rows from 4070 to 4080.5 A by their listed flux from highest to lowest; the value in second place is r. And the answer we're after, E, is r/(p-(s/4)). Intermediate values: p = 6.974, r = 6.742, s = 7.266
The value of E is 1.31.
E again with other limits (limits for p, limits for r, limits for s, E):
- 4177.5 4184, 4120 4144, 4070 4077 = 1.74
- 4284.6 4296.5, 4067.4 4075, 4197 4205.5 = 1.31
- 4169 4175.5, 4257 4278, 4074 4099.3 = 1.51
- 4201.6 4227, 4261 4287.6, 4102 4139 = 1.35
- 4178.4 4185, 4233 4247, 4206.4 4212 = 1.41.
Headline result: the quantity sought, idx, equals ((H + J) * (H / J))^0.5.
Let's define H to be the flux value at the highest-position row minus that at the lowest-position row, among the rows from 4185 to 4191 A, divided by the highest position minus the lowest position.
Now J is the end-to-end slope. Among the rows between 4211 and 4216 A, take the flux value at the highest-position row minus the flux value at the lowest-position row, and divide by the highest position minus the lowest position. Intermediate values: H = 0.09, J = -0.1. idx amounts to 0.19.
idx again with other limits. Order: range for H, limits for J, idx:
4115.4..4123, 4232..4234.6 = 0.20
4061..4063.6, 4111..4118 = 0.95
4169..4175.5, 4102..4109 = 0.97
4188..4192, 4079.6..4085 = 0.39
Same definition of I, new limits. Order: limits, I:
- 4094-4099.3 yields 826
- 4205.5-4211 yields 664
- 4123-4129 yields 751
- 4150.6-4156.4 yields 650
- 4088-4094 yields 755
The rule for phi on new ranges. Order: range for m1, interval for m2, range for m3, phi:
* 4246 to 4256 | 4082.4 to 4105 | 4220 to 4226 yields 0.17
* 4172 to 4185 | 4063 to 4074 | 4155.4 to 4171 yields -0.04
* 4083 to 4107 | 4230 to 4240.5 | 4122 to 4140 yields 0.01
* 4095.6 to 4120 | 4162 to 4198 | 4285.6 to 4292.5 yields 0.04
